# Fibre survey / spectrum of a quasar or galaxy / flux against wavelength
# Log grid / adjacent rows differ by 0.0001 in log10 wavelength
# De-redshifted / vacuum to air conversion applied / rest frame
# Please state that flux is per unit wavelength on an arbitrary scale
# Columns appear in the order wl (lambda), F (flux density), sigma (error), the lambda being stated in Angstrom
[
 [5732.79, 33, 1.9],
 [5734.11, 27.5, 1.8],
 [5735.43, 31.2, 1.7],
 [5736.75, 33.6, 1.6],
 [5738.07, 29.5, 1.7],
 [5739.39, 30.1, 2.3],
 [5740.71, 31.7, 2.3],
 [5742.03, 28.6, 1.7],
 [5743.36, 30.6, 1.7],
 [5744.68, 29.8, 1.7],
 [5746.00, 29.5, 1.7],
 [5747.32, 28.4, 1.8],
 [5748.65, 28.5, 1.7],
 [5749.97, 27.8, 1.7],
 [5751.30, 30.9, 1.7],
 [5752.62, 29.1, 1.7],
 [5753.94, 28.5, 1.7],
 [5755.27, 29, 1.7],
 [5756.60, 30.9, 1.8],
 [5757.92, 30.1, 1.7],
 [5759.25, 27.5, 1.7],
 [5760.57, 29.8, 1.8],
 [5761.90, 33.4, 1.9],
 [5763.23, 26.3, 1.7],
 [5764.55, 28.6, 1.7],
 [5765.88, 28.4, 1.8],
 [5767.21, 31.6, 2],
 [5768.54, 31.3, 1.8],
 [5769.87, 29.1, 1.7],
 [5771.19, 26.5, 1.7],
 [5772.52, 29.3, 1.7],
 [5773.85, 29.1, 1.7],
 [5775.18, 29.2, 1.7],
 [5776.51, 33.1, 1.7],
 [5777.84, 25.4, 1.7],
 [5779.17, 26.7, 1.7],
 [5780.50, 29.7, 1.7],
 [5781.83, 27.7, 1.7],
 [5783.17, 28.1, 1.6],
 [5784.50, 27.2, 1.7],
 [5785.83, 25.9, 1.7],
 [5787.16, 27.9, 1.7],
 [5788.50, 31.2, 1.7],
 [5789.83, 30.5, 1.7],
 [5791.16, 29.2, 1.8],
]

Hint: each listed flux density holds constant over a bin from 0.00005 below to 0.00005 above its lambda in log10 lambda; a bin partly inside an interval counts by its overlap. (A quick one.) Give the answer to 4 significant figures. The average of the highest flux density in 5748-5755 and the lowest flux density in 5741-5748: 29.65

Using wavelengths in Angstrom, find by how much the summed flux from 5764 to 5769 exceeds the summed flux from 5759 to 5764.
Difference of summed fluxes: 2.9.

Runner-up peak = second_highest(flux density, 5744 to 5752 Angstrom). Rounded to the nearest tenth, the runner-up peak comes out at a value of 29.8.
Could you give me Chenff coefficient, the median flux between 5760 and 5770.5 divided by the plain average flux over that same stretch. 0.988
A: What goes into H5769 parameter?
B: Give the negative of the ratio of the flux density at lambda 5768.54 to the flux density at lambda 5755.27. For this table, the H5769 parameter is -1.08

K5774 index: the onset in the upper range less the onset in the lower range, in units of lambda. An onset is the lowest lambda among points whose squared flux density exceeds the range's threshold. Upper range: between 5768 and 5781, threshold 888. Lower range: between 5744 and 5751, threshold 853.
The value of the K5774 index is 23.9 Angstrom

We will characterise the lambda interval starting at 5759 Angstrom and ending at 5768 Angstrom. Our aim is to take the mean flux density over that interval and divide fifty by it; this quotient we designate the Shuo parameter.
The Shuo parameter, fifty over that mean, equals 1.70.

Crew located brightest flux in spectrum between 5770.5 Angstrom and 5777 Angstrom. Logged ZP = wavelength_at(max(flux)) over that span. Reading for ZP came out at 5776.51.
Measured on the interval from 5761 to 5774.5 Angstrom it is 5761.90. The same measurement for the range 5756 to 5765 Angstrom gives 5761.90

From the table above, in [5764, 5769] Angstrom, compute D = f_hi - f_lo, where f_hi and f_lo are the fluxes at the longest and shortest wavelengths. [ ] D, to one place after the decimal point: 2.7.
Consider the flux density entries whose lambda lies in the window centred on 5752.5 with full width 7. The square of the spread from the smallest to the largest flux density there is 10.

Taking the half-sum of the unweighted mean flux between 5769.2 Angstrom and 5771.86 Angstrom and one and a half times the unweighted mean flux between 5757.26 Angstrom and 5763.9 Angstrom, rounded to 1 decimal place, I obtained 36.0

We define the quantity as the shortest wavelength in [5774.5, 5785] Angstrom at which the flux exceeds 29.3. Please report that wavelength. 5776.51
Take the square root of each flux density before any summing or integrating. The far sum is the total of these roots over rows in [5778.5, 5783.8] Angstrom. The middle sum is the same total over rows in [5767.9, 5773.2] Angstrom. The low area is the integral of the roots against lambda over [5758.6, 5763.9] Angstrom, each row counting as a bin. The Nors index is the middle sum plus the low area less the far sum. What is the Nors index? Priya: 29.0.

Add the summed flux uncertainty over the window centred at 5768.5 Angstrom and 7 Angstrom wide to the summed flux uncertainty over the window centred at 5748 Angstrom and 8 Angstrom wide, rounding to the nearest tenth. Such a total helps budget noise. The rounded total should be 19.3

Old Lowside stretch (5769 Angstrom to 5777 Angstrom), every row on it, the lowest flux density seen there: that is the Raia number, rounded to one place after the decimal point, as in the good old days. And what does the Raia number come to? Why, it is 26.5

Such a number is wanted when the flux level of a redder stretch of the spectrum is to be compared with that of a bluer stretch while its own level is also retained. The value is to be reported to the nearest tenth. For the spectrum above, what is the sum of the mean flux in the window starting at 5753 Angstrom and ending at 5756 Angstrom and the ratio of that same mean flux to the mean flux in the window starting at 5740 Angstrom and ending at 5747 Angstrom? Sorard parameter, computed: 29.7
